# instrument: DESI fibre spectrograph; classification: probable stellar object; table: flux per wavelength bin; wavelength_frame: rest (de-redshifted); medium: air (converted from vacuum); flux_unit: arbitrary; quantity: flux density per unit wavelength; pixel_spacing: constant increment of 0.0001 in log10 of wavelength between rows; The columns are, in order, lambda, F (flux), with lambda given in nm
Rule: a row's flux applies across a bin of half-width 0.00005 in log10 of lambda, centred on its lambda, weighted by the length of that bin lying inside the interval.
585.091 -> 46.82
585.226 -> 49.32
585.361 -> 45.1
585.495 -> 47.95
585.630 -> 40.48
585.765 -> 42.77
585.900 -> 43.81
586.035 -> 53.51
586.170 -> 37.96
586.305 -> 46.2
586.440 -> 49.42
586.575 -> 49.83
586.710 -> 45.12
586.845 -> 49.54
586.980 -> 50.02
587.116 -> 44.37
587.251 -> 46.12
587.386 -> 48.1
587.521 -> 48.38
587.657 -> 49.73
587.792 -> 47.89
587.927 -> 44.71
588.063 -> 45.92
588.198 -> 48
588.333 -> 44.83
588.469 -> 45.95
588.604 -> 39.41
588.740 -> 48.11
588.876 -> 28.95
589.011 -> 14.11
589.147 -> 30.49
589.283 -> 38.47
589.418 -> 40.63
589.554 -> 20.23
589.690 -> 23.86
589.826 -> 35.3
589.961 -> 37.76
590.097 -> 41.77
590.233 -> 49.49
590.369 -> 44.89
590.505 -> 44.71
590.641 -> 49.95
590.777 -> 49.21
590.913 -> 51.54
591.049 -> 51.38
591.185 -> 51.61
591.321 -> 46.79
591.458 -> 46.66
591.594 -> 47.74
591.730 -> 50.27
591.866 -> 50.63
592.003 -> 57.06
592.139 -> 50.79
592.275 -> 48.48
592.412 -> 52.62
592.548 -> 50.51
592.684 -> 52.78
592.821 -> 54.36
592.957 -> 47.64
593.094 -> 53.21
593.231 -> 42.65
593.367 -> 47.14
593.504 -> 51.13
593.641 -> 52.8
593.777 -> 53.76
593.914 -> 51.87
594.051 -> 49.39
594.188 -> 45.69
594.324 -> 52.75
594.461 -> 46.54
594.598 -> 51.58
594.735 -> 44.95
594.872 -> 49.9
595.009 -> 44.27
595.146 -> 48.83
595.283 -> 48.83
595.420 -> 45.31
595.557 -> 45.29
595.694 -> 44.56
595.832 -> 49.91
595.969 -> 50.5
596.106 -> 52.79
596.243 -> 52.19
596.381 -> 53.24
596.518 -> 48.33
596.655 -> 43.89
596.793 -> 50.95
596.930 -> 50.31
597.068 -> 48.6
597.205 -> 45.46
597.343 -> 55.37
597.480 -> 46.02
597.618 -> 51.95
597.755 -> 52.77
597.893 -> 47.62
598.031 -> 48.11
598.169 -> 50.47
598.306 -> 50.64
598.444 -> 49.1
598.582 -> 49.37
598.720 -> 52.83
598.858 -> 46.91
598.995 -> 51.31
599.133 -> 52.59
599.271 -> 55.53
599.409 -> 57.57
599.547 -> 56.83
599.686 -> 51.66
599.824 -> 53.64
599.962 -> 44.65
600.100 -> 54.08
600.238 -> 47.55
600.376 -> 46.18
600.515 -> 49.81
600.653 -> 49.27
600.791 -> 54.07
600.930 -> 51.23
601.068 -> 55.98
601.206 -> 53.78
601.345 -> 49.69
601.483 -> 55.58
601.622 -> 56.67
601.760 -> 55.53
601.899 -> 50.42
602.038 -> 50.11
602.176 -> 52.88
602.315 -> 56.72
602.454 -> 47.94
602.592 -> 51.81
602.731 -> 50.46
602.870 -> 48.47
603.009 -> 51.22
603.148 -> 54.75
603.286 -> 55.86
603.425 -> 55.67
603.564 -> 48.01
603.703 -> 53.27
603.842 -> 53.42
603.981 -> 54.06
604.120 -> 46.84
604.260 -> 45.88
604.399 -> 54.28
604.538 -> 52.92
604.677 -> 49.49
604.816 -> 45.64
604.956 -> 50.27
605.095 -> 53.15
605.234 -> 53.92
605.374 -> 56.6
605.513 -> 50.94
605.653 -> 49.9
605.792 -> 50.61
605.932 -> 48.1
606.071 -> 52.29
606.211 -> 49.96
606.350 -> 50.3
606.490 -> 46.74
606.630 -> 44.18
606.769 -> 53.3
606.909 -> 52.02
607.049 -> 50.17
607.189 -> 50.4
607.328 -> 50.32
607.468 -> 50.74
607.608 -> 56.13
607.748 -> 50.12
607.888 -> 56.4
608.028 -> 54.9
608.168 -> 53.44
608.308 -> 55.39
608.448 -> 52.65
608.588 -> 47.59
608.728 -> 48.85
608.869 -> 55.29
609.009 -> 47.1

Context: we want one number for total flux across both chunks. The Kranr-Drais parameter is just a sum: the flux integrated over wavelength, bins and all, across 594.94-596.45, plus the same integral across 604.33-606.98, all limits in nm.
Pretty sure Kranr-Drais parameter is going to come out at 208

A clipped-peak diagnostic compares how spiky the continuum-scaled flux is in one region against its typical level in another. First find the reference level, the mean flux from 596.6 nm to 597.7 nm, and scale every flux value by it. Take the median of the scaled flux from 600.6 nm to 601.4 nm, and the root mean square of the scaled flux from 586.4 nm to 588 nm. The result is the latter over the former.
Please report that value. 0.91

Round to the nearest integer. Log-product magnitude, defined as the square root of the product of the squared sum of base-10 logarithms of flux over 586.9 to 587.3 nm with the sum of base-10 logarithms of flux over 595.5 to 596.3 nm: 16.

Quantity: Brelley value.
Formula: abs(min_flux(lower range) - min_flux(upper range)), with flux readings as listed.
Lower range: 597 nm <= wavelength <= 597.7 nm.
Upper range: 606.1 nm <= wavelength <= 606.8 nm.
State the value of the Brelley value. 1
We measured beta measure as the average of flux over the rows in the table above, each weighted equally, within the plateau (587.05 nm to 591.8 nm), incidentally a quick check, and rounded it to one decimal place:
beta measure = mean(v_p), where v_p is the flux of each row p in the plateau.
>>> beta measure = 42.8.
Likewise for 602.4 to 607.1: 51.0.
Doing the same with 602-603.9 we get 52.2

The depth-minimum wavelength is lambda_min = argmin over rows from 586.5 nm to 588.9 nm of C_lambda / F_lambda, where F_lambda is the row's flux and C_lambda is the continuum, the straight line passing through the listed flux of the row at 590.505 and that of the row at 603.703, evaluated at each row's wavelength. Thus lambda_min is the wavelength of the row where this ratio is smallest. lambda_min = 586.575 nm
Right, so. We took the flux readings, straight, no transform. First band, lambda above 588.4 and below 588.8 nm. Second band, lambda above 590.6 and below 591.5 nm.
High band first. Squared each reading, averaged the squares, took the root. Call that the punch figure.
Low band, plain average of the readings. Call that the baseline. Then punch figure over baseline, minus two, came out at -0.88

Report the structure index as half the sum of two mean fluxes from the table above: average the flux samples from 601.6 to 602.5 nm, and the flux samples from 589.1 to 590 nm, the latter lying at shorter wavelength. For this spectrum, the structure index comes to 43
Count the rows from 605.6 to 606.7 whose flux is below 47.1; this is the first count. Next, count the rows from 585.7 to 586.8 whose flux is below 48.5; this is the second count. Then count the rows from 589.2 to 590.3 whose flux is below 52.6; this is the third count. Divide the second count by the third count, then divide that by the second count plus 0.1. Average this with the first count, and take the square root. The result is 1.0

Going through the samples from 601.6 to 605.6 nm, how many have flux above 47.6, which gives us 26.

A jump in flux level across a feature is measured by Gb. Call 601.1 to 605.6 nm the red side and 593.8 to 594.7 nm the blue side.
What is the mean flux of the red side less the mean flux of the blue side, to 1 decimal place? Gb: 2.4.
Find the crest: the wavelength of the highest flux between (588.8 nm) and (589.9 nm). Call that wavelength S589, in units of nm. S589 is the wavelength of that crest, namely 589.418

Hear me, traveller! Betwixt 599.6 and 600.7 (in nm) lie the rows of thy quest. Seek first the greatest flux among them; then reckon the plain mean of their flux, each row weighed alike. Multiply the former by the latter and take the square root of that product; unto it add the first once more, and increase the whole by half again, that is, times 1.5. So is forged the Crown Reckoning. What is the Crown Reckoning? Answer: 159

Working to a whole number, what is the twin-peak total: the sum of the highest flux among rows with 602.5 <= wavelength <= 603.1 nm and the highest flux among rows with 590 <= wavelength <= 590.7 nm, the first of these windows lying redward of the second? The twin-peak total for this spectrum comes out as 102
